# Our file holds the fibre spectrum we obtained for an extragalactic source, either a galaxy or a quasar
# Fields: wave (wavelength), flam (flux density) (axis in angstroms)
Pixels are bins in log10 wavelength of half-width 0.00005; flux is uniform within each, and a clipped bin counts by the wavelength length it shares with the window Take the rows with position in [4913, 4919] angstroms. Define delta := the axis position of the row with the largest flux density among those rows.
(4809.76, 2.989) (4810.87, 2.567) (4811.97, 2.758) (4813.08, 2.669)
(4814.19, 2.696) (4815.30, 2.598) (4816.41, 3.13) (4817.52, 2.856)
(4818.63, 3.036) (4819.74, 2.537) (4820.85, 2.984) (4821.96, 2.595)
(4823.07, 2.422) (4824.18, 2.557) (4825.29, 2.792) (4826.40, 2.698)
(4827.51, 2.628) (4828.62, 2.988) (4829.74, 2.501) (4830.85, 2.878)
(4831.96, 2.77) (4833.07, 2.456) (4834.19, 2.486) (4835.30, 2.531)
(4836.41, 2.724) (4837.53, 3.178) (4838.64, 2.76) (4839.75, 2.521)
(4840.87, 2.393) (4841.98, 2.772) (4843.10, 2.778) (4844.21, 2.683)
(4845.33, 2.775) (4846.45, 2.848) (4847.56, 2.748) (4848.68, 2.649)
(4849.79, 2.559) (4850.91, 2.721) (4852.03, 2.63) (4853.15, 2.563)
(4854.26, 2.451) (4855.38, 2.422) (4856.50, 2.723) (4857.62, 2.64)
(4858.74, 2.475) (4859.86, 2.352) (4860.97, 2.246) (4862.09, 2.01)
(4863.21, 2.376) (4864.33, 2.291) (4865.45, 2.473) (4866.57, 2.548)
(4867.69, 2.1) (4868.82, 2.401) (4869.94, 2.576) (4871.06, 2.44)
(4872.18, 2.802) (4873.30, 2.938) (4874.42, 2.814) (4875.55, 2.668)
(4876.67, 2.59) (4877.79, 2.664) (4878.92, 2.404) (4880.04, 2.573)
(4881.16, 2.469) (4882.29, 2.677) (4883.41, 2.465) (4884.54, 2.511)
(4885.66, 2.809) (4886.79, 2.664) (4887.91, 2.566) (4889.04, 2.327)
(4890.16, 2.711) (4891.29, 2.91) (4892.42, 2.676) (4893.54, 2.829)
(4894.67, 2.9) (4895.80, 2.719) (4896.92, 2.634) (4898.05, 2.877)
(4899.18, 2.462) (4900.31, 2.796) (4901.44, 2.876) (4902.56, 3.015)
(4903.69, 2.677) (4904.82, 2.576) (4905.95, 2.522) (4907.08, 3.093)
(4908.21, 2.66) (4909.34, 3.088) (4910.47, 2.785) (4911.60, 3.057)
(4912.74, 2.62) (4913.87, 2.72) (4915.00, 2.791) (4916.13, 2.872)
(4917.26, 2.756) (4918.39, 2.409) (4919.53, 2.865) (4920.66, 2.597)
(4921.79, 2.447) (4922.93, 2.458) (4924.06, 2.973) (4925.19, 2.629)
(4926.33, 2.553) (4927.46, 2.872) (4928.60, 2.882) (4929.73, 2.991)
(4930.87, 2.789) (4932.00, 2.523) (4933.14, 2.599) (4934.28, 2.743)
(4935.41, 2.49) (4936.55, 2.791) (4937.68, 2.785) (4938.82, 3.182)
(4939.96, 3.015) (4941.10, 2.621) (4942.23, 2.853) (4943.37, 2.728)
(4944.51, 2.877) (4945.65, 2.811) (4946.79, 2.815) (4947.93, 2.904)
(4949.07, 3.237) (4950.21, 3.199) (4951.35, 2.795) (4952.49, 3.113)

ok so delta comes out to 4916.13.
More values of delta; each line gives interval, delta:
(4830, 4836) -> 4830.85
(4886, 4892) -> 4891.29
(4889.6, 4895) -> 4891.29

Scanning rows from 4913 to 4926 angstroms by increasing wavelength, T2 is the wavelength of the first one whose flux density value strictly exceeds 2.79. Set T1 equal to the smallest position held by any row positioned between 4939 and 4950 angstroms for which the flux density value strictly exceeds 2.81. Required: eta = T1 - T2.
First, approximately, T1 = 4939.96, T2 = 4915.00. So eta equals 25.0 angstroms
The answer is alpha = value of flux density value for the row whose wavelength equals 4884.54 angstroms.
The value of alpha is 2.511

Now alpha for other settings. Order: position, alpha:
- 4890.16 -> 2.711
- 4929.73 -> 2.991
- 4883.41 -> 2.465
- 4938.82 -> 3.182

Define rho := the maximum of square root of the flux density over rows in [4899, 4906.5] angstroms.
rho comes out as 1.74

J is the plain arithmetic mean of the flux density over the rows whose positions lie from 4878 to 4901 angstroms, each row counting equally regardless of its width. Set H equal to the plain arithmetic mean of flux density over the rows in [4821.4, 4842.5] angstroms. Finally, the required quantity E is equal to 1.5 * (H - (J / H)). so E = 2.51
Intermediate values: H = 2.67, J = 2.65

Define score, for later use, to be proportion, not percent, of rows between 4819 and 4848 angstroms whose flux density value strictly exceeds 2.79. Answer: 0.23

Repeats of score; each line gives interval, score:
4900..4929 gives 0.46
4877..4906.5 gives 0.31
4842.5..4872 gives 0.04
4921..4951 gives 0.54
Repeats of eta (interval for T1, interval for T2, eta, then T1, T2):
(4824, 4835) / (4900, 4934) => -71.7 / 4828.62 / 4900.31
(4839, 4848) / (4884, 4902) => -39.2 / 4846.45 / 4885.66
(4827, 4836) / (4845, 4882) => -17.8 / 4828.62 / 4846.45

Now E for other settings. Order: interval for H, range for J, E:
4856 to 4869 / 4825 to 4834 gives 1.87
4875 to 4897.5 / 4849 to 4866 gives 2.56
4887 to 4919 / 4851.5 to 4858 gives 2.72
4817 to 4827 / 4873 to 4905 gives 2.60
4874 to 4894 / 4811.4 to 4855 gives 2.40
